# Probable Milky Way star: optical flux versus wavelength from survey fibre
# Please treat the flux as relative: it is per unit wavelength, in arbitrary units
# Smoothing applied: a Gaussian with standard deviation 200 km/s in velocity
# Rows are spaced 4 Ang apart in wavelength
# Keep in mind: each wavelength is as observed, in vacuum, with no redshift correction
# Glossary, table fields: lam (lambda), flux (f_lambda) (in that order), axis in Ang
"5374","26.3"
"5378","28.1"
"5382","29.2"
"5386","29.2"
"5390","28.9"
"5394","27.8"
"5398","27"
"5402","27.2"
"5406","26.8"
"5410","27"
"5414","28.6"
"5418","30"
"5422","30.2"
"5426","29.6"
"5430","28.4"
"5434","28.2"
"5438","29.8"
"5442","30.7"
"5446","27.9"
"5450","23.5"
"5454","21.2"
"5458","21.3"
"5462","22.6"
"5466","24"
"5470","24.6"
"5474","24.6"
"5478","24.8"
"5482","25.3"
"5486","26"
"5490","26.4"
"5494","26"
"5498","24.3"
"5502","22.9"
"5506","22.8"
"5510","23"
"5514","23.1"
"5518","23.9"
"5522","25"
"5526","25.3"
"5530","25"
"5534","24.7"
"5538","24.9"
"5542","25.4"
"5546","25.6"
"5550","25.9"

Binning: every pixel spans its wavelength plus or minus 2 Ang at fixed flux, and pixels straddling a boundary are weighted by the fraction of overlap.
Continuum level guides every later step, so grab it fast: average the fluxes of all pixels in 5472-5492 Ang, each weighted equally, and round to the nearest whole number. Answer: 25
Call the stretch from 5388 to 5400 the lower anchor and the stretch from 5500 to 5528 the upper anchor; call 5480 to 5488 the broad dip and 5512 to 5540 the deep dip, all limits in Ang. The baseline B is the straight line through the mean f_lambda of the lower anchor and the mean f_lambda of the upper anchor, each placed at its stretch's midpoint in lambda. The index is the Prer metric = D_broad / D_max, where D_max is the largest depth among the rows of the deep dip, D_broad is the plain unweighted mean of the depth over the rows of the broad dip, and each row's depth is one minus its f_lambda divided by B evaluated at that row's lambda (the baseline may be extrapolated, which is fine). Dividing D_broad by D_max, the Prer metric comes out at -1.4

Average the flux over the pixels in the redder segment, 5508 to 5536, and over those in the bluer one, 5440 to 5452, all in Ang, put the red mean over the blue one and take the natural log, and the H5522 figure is -0.12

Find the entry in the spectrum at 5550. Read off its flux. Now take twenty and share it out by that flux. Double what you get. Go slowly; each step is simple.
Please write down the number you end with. 1.54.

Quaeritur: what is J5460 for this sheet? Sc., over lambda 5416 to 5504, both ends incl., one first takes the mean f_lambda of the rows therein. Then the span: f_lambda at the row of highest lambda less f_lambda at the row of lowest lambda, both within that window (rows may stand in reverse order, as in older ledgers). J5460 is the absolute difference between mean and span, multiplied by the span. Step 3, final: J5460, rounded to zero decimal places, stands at -235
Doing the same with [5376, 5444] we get 68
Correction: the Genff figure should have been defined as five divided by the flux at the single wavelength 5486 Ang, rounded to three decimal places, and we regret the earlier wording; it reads 0.192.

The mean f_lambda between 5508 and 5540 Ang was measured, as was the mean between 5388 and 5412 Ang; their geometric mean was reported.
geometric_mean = 25.9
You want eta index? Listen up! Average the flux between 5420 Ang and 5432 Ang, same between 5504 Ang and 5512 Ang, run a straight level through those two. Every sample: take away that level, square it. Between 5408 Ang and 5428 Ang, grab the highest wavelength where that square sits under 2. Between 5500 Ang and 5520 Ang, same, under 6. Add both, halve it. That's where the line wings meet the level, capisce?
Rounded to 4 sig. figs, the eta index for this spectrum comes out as 5472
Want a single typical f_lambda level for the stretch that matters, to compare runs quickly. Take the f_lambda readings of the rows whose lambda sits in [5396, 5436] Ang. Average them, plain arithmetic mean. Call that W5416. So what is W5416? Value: 28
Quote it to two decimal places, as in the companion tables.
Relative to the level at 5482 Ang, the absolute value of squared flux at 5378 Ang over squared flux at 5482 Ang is 1.23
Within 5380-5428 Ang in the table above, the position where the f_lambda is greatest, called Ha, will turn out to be 5422 Ang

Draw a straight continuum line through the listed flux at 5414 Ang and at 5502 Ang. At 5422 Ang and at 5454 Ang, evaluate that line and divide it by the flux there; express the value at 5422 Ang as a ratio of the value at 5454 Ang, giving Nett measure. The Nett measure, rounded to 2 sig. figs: 0.76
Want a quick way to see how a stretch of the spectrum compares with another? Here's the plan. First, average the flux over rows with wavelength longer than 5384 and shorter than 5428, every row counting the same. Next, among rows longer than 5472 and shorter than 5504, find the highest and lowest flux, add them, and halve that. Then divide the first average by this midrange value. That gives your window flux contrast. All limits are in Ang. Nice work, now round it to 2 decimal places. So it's 1.15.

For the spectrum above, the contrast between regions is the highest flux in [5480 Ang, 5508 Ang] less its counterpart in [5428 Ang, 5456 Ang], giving -4.3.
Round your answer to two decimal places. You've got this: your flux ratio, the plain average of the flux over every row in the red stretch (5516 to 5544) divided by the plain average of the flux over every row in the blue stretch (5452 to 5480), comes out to 1.07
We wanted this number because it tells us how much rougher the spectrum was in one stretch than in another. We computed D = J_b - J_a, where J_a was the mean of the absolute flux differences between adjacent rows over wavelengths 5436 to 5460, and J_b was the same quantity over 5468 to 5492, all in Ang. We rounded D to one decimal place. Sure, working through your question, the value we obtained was -1.7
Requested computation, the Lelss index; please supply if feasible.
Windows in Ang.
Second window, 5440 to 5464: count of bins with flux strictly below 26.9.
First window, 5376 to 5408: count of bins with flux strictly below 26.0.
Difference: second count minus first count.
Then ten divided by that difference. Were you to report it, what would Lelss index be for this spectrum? 2.5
